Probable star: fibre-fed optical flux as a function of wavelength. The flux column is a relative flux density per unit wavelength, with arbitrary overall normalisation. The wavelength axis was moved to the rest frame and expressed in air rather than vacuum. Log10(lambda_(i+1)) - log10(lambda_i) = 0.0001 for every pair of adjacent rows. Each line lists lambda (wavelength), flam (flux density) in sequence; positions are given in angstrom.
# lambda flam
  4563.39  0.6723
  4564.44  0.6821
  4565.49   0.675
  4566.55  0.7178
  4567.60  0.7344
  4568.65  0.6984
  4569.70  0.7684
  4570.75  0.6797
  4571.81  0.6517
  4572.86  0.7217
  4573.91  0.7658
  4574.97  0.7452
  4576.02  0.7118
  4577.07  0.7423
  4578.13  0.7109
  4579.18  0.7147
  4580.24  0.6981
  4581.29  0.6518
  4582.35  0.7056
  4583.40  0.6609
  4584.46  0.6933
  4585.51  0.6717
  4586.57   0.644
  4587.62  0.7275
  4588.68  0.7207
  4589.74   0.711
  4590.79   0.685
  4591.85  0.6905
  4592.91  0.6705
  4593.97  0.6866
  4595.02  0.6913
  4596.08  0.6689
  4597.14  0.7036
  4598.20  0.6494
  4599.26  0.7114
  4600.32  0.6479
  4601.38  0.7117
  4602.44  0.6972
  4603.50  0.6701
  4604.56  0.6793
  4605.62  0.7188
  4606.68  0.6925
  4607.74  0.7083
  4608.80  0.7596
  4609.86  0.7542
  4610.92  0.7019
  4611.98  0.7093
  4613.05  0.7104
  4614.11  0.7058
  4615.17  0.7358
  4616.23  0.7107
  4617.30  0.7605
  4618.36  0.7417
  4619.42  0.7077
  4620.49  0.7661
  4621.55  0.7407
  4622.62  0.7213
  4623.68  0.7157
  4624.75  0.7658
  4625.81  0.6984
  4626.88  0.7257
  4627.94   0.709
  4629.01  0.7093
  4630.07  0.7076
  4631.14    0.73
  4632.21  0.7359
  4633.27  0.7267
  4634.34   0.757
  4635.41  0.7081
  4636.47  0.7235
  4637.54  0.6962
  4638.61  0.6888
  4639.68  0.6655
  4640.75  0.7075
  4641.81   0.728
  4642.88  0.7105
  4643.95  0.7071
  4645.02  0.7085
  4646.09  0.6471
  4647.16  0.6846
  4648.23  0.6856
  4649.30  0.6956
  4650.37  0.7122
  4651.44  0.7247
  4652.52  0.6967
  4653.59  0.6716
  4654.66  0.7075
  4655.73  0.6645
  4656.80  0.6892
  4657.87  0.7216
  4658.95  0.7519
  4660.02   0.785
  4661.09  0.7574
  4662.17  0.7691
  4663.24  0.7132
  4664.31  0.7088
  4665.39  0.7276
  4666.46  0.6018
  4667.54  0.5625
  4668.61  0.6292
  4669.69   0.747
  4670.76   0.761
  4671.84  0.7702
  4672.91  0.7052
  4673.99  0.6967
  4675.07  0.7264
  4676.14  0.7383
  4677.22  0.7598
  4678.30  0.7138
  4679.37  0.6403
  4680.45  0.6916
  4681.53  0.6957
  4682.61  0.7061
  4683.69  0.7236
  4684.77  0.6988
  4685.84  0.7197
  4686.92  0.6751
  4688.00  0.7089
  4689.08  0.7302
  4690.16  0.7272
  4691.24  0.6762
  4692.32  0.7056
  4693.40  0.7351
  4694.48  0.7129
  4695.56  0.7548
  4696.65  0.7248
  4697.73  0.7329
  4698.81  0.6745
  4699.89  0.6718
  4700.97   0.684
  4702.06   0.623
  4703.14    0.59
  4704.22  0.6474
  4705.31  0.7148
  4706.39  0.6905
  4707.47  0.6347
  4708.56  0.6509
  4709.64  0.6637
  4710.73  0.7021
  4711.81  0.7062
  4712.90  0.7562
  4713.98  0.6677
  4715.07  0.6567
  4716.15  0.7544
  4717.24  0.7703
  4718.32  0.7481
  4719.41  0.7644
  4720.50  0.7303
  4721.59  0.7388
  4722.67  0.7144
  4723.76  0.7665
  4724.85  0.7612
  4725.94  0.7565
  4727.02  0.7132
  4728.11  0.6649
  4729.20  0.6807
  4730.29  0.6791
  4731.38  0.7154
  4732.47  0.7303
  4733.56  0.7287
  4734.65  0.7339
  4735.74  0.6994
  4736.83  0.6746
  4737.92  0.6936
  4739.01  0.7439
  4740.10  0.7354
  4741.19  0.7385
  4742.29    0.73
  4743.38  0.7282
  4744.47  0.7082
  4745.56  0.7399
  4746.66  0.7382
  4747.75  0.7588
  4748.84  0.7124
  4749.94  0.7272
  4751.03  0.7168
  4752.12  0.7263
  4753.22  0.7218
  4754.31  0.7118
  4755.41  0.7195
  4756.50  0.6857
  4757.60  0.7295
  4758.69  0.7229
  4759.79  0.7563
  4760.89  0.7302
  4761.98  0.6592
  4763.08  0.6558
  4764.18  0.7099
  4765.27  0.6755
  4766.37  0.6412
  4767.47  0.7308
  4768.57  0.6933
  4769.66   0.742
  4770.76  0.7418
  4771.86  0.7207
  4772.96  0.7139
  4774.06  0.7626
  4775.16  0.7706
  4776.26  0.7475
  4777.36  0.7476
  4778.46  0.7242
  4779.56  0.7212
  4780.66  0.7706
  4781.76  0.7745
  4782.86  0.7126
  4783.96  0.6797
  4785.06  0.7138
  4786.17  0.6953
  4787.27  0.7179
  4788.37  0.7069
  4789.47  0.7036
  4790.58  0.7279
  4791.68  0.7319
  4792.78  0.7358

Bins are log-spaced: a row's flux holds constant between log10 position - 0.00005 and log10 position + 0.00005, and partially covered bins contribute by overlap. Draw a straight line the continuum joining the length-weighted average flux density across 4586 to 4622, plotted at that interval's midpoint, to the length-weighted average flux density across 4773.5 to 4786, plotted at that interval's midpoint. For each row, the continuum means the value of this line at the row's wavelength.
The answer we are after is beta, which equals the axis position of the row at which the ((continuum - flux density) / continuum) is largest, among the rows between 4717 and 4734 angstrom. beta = 4728.11 angstrom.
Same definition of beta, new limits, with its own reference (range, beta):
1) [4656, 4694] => 4667.54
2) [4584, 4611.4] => 4586.57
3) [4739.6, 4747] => 4744.47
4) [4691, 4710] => 4703.14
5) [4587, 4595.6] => 4592.91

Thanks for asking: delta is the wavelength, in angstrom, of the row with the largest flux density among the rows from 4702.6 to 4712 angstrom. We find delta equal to 4705.31 angstrom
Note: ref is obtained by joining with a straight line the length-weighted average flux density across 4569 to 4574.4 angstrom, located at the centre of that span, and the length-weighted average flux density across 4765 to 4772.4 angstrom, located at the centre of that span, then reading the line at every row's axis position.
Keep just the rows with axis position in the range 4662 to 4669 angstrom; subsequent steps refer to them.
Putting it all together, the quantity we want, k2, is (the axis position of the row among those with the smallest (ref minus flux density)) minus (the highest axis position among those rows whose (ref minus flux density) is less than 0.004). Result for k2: -3.2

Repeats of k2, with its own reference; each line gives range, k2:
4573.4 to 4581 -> -5.3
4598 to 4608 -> 0.0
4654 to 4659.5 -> 0.0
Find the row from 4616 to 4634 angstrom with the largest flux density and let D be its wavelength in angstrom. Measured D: 4620.49 angstrom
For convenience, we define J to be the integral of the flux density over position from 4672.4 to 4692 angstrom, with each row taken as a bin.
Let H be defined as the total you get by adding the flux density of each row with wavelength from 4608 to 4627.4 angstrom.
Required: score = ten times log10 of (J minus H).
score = -1.4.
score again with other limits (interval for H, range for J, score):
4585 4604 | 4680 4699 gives 0.6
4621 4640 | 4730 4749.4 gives 0.3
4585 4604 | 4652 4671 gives 0.0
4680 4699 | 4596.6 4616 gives -0.6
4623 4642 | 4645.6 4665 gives -0.5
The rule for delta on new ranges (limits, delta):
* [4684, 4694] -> 4693.40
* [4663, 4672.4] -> 4671.84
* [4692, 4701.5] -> 4695.56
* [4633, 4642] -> 4634.34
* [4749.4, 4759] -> 4757.60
